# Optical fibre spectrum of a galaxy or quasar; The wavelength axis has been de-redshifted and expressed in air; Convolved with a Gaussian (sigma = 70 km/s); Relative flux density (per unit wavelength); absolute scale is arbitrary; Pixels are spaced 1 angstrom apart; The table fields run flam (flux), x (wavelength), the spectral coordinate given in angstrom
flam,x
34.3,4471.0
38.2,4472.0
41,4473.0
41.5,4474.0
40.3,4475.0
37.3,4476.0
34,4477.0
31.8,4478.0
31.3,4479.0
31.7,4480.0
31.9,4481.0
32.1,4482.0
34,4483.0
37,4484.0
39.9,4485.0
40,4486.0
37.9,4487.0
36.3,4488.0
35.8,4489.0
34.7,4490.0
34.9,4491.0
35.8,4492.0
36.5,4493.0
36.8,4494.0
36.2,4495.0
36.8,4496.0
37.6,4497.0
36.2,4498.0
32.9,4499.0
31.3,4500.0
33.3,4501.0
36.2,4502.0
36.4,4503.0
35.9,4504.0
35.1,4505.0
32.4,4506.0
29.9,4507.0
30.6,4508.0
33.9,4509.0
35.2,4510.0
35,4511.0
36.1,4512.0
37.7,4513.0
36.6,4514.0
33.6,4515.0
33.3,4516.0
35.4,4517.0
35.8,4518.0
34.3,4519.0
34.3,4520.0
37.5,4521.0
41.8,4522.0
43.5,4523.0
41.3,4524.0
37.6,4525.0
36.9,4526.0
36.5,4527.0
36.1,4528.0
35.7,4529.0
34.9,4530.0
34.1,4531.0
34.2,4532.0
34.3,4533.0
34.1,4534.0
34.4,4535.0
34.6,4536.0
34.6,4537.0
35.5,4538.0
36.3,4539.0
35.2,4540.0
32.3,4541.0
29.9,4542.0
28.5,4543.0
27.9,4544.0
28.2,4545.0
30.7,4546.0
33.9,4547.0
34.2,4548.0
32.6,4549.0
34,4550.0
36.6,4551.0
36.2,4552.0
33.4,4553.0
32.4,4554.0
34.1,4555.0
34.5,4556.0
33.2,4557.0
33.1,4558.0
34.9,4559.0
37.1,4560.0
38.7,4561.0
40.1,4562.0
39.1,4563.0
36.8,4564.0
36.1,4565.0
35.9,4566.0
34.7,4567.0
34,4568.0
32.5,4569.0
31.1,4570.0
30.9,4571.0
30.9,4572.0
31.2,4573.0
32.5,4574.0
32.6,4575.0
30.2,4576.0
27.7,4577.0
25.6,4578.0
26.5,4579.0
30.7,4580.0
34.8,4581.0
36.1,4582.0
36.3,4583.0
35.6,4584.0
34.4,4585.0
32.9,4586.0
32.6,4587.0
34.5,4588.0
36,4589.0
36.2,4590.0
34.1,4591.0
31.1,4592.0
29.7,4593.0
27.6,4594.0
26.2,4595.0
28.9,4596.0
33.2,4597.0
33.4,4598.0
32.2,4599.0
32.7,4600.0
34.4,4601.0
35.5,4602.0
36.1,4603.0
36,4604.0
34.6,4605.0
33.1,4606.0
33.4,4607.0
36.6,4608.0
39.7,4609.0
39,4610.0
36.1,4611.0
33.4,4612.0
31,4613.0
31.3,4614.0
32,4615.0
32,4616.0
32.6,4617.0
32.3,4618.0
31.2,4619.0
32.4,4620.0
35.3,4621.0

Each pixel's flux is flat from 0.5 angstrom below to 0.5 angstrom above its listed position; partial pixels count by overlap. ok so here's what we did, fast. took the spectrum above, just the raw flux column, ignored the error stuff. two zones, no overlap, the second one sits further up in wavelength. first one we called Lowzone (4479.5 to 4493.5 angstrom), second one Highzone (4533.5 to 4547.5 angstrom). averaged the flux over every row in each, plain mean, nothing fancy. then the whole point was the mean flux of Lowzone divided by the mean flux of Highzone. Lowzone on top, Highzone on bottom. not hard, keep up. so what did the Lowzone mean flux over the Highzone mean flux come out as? 1.09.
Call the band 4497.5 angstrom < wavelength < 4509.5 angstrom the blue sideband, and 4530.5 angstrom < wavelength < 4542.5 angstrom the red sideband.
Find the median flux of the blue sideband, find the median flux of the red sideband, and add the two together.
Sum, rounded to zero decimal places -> 68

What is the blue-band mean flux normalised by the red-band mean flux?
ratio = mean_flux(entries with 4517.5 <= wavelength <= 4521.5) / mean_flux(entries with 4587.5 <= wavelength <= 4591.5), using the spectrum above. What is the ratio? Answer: 1.01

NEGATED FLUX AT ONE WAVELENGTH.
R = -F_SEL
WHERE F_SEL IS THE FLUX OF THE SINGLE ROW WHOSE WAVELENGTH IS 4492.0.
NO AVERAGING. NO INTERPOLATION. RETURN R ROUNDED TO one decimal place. -35.8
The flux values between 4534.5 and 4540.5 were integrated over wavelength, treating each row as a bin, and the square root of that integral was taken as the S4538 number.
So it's 14.5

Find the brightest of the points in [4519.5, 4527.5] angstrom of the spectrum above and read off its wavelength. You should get 4523.0 angstrom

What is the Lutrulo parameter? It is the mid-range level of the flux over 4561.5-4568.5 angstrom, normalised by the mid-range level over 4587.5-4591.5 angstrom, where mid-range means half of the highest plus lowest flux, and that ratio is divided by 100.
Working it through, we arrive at 0.0105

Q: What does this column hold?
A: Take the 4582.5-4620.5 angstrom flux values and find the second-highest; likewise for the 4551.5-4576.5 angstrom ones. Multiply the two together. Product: 1525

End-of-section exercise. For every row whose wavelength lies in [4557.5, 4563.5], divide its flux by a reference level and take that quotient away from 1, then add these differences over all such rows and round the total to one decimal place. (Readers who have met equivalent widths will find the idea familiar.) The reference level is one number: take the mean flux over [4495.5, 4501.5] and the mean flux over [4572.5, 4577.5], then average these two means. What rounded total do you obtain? -0.8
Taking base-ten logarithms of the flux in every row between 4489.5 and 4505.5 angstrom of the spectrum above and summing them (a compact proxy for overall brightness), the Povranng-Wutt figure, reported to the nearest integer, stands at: 25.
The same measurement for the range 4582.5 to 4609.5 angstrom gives 41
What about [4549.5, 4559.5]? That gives 15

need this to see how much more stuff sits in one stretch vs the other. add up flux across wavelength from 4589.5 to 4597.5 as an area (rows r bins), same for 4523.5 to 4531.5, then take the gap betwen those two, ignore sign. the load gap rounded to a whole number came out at 46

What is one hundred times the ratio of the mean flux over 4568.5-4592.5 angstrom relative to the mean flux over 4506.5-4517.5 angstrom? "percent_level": 94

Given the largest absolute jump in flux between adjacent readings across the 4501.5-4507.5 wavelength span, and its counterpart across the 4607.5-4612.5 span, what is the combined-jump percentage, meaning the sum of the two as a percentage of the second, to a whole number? 187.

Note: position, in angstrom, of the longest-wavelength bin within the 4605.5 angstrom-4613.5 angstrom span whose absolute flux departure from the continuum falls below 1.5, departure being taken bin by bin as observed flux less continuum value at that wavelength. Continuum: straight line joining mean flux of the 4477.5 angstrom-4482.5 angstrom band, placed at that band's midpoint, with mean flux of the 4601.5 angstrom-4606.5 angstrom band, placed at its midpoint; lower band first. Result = 4611.0 angstrom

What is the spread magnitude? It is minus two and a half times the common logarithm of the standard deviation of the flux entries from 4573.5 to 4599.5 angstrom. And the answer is -1.3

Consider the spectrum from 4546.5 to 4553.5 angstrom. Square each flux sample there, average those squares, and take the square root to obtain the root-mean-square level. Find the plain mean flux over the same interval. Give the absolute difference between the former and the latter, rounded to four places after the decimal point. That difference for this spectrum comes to 0.0265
